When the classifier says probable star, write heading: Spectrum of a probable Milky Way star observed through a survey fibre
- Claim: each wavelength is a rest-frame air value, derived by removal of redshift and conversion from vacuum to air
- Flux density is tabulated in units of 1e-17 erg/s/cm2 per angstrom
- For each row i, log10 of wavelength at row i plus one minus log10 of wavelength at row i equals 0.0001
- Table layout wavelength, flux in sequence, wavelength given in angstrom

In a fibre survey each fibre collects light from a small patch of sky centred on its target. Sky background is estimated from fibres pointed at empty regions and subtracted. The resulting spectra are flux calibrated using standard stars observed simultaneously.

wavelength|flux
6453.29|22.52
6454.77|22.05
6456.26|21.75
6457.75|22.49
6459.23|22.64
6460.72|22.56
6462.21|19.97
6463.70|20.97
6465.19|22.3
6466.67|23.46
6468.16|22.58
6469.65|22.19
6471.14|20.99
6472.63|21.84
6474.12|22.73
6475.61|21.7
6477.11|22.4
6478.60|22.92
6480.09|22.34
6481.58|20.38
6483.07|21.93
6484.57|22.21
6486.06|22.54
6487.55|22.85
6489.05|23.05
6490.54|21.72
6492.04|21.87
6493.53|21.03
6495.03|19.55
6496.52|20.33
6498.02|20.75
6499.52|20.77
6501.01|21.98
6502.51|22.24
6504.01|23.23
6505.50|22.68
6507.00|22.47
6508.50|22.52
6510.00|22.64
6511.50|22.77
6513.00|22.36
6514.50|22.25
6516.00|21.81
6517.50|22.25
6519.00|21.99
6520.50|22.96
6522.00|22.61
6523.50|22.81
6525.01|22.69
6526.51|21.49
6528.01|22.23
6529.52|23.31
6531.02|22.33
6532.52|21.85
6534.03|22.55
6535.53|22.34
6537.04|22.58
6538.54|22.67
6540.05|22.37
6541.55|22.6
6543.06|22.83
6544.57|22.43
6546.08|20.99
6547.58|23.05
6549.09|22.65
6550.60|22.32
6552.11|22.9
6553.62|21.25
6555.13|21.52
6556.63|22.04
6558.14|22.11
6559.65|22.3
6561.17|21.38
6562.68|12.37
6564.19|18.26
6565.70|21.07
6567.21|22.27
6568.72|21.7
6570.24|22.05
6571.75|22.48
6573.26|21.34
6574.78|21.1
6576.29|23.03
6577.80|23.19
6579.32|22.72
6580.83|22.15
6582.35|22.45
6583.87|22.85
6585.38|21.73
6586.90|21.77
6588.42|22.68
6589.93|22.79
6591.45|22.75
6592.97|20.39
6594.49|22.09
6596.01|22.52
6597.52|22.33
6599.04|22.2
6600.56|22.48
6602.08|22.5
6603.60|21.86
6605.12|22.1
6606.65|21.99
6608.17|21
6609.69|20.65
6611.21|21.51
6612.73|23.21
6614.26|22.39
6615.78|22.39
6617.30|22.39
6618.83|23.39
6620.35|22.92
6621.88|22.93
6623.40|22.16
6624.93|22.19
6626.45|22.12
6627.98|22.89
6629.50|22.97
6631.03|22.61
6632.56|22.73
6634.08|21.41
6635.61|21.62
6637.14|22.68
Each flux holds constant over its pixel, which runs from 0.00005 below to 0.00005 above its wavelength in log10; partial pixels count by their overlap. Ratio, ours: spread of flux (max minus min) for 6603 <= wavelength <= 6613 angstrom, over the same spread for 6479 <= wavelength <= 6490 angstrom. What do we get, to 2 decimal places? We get 0.96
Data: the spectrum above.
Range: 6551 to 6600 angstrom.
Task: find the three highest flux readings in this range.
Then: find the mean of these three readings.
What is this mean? 23.0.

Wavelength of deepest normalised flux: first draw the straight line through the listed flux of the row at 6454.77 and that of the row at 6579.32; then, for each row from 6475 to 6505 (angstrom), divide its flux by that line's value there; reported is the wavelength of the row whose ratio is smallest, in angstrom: 6495.03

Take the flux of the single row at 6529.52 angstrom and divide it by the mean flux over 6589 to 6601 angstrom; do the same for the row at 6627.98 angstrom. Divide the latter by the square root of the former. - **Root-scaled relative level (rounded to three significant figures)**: 1.01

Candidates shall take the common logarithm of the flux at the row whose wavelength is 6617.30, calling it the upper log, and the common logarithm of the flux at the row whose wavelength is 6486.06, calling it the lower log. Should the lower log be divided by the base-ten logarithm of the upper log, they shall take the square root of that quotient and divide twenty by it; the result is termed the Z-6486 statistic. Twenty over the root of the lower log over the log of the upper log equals 6.21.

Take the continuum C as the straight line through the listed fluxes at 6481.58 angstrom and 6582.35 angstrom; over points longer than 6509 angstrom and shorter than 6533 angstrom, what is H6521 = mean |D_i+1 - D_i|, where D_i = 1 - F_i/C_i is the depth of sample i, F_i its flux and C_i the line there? 0.025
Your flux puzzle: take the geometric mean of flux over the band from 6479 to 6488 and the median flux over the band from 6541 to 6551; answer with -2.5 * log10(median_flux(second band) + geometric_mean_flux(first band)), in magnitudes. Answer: -4.12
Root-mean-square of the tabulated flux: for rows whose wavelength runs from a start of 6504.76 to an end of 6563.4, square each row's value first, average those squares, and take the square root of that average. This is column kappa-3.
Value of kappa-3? 22.1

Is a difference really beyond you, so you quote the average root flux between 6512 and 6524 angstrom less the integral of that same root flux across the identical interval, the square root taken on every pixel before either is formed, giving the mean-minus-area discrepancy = -52.1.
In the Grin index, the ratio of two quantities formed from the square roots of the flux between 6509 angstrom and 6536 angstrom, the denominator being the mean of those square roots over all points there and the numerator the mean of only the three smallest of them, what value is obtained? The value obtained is 0.985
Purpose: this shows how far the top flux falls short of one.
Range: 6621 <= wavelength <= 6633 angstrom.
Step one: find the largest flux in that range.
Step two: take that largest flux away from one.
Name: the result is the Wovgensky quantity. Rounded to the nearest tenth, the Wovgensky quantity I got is -22.0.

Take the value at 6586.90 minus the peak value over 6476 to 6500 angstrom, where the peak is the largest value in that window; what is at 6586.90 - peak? -1.3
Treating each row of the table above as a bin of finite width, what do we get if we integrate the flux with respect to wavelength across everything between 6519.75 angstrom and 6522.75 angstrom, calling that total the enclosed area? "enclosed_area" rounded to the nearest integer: 68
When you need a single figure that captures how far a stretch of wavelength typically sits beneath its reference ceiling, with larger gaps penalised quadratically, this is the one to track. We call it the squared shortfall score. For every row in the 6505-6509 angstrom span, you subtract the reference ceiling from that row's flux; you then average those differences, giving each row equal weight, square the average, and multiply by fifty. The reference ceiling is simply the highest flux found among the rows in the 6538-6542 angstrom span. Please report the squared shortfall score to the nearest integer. 1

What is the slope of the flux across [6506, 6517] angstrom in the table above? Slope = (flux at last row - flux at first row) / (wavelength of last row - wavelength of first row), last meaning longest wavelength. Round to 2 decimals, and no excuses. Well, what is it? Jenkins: -0.07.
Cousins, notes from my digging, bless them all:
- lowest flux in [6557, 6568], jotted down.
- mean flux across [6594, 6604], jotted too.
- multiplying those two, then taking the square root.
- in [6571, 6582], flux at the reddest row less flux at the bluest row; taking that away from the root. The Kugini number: 16.9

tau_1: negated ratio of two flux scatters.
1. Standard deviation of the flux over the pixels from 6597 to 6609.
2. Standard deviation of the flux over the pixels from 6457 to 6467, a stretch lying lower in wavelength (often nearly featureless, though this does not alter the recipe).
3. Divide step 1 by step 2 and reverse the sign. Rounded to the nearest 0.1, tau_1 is -0.4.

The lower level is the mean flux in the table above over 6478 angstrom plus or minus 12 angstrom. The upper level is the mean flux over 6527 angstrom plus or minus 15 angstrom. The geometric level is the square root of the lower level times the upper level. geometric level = 22.3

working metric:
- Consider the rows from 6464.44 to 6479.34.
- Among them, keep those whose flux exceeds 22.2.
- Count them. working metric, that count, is 6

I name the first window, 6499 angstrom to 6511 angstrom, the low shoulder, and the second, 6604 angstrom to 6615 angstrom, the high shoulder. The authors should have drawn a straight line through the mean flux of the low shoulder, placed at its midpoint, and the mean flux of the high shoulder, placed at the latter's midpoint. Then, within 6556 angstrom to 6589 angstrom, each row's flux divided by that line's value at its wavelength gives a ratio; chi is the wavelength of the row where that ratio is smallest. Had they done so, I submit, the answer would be 6562.68 angstrom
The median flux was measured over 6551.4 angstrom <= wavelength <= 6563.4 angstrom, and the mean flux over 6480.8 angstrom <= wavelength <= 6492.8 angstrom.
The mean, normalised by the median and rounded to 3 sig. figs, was 1.01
